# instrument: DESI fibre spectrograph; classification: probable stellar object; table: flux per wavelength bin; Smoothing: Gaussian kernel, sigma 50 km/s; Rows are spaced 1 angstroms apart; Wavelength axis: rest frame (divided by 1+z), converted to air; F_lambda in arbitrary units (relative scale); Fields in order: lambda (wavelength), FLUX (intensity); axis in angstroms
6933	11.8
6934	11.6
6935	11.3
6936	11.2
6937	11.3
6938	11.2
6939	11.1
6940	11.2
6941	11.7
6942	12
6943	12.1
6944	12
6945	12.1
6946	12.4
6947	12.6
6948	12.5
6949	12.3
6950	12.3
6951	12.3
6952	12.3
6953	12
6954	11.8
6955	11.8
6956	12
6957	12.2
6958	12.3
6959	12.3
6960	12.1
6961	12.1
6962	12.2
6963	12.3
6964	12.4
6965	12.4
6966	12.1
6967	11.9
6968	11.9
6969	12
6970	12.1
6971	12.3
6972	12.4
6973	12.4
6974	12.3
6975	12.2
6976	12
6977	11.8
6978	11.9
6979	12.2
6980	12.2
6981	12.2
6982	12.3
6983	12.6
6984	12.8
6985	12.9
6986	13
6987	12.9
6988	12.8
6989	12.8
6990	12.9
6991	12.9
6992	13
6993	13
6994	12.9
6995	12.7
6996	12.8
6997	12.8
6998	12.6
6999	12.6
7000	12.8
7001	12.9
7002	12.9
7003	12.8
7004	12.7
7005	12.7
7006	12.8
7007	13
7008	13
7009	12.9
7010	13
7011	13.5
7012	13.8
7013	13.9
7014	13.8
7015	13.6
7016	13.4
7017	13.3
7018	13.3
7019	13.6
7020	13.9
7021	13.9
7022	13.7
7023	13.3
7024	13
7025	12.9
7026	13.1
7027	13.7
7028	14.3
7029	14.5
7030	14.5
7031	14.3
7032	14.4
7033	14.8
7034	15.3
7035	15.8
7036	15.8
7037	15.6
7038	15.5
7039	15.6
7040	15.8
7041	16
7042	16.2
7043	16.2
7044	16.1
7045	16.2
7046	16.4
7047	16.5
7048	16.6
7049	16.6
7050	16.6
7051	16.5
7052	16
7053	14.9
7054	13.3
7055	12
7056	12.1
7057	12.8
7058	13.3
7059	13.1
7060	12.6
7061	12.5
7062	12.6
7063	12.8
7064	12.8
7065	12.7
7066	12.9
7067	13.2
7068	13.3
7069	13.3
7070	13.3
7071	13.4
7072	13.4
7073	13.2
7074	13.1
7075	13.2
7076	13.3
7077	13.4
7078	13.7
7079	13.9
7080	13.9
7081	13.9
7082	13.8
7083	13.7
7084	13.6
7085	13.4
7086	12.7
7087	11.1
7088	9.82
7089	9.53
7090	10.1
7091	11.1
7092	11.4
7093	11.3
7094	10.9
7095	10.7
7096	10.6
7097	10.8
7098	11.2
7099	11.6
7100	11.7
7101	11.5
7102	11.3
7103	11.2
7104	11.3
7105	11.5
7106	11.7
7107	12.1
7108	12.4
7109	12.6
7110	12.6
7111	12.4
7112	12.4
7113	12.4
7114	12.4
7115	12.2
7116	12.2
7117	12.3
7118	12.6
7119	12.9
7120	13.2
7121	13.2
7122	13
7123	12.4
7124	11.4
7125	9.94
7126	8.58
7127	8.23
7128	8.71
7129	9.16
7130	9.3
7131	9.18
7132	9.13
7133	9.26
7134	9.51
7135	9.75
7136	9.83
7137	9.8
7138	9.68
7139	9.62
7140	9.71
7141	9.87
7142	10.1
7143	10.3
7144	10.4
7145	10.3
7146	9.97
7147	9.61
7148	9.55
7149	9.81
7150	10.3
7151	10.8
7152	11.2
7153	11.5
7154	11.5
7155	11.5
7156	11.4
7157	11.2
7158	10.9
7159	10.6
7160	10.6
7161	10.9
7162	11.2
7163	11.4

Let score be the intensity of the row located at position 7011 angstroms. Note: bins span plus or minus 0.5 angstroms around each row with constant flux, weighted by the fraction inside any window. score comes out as 13.5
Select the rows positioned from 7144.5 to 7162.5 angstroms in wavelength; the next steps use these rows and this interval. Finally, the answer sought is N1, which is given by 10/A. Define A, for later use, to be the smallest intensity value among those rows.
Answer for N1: 1.05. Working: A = 9.55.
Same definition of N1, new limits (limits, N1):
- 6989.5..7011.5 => 0.79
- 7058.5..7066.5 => 0.80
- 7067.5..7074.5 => 0.76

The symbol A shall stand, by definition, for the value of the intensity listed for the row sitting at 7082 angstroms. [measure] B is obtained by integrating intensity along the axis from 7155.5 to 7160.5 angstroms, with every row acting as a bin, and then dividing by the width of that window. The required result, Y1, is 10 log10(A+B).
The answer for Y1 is 13.93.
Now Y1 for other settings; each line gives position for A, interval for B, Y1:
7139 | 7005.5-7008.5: 13.53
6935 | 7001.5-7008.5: 13.83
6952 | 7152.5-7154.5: 13.77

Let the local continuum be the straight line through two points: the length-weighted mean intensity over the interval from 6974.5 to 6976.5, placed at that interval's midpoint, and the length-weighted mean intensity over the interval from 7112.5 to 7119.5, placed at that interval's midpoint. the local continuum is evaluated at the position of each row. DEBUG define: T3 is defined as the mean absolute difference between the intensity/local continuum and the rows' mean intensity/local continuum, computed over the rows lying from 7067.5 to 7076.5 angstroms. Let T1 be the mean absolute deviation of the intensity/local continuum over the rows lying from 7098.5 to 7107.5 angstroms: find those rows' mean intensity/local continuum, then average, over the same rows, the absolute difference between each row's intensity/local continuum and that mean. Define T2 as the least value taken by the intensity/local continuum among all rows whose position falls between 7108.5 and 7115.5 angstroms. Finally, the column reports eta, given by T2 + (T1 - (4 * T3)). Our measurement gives 0.97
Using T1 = 0.017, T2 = 0.98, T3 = 0.006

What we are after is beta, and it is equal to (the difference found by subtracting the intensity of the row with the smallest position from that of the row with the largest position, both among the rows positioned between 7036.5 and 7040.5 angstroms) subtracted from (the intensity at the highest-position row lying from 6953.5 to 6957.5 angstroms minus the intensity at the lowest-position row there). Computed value 0.2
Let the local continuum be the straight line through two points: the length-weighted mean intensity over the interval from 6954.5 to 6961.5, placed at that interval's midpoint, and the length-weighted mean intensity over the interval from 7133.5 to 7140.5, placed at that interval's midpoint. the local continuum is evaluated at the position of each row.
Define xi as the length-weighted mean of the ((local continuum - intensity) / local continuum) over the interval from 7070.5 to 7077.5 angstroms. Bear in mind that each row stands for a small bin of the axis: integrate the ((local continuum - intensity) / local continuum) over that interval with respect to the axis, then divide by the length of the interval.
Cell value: -0.259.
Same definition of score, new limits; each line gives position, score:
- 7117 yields 12.3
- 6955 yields 11.8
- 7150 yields 10.3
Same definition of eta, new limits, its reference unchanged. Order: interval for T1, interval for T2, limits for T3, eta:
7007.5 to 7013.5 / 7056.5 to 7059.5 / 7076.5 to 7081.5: 1.02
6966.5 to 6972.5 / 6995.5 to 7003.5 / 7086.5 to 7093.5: 0.83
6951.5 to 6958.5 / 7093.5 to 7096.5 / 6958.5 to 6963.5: 0.84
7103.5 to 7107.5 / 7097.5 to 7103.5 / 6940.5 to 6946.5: 0.87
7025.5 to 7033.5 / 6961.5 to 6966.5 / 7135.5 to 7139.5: 1.01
